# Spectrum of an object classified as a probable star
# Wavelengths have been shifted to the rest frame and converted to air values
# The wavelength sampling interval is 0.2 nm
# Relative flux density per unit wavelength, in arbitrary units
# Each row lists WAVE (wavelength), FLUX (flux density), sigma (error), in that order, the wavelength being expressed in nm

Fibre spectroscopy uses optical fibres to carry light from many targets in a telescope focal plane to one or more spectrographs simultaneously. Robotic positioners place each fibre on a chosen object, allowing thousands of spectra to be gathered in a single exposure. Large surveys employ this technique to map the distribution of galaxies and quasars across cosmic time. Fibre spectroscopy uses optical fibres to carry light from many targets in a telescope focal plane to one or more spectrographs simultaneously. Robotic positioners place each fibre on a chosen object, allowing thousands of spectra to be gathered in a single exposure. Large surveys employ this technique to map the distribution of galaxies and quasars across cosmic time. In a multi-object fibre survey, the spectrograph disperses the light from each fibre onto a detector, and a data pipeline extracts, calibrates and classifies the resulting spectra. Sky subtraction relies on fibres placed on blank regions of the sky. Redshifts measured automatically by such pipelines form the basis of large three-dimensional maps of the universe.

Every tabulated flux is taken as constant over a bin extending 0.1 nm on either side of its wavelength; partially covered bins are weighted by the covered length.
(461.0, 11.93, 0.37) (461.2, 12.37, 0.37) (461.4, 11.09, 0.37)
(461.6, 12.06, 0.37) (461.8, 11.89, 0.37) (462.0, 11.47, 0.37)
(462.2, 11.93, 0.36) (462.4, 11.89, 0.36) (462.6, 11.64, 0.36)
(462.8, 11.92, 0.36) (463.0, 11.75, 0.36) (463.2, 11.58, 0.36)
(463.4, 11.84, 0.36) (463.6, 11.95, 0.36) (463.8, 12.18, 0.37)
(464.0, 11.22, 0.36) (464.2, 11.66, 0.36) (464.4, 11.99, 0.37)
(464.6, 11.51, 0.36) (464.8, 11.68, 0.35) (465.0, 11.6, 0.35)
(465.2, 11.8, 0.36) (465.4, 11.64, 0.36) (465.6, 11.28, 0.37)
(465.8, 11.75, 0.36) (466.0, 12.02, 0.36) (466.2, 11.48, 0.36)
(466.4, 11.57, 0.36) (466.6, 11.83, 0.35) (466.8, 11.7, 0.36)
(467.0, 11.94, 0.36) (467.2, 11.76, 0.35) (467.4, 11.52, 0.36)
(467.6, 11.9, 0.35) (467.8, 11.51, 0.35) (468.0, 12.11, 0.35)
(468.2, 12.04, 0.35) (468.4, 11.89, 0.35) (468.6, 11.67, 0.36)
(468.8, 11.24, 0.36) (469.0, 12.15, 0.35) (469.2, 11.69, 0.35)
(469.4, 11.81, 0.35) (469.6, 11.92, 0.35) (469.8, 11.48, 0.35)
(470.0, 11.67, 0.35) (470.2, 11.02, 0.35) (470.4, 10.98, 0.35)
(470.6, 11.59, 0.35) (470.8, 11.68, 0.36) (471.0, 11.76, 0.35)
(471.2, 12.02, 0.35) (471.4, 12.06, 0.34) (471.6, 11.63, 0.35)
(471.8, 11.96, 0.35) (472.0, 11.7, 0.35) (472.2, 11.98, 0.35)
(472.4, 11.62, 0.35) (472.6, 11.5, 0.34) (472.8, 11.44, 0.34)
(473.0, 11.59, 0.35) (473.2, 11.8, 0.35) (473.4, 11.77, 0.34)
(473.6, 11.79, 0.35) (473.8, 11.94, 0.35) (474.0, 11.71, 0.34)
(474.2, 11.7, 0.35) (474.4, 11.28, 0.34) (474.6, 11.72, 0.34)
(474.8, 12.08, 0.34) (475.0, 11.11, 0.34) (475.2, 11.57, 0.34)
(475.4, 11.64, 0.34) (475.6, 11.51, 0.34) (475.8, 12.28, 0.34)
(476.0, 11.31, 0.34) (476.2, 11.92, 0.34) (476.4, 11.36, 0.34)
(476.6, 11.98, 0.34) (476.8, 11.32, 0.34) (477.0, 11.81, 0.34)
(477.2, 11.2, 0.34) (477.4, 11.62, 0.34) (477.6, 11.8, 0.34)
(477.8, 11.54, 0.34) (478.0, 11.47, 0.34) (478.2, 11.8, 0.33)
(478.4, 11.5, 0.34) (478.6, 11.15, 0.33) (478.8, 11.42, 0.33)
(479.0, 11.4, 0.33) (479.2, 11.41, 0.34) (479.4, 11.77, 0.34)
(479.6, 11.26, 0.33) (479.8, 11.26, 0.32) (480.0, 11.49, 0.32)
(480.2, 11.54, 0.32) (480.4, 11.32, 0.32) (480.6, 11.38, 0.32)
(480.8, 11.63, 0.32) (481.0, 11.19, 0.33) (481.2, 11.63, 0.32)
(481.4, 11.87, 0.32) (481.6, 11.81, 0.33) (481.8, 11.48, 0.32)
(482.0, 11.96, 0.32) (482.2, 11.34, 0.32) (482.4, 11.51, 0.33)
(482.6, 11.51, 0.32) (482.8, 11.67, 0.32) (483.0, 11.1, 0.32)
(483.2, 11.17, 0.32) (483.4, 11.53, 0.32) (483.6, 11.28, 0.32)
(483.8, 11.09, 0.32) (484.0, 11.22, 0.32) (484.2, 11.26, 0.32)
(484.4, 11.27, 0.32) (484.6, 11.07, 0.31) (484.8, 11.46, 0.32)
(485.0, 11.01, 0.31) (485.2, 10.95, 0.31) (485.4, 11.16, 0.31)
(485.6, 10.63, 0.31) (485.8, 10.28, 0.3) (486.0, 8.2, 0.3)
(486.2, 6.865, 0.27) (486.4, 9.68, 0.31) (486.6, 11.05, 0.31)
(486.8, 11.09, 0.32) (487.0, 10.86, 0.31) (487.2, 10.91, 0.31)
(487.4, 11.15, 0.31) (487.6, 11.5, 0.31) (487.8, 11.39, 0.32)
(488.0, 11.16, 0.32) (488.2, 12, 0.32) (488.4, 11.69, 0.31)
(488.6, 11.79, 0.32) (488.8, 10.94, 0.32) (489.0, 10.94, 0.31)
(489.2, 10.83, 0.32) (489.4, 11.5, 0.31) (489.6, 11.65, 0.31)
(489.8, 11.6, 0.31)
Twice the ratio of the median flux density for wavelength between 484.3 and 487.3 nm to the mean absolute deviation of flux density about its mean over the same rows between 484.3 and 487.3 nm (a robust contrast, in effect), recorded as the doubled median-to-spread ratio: 24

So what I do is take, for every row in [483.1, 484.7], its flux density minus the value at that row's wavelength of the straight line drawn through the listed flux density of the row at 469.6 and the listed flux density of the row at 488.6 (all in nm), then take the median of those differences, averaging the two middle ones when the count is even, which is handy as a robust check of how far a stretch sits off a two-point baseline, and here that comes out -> -0.58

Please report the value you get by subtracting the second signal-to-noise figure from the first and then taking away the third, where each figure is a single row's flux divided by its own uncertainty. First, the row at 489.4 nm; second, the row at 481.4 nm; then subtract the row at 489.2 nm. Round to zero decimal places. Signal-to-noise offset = -34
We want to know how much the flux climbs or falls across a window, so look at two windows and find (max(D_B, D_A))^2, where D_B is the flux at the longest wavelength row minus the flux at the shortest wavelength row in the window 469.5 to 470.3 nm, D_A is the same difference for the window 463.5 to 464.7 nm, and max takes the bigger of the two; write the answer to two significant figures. 0.19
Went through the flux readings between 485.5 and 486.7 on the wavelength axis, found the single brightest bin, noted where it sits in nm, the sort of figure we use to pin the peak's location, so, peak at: 486.6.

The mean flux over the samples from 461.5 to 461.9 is 12.0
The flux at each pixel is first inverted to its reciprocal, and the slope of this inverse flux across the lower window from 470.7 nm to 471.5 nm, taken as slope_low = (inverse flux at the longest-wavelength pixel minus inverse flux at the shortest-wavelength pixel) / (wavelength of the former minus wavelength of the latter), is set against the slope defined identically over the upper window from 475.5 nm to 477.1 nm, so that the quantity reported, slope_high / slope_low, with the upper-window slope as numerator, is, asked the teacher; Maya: 0.4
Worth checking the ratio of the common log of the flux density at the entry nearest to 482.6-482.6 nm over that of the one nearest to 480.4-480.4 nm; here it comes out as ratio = 1.007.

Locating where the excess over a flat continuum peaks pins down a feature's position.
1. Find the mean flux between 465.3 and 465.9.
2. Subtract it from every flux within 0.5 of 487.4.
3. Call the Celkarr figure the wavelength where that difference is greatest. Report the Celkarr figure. 487.6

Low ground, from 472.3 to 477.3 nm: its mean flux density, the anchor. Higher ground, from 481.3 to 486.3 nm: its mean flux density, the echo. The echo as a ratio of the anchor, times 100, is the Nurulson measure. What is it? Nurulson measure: 94.4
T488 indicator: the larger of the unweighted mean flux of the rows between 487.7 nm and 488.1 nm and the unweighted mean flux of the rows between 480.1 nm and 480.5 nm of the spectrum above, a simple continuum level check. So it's 11.4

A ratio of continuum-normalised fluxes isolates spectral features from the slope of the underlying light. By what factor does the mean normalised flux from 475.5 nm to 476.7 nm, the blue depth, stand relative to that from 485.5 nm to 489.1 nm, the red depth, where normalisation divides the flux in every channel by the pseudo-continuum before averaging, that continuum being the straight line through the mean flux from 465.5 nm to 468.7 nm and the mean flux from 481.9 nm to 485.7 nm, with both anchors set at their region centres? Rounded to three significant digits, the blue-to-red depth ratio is 1.07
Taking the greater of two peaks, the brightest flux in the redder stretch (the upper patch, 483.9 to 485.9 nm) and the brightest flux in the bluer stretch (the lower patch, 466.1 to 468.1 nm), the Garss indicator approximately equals 12.1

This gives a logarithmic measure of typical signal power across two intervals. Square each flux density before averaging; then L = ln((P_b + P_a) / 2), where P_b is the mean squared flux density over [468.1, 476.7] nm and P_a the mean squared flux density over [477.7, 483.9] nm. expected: 4.90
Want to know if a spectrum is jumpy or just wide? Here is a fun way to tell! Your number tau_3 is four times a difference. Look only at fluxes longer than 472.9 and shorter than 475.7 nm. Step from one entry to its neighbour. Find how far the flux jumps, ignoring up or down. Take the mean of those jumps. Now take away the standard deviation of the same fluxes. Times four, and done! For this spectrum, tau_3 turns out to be 0.1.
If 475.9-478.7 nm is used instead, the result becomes 0.6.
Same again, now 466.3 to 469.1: 0.3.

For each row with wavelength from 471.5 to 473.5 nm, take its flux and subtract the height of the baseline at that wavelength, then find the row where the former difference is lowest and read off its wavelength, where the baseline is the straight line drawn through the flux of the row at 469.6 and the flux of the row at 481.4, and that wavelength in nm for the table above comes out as 472.8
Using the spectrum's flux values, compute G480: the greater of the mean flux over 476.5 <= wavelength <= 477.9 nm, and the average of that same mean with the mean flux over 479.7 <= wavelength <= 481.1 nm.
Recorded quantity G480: 11.6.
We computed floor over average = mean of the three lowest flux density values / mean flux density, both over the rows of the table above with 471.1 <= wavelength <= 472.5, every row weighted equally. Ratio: 0.983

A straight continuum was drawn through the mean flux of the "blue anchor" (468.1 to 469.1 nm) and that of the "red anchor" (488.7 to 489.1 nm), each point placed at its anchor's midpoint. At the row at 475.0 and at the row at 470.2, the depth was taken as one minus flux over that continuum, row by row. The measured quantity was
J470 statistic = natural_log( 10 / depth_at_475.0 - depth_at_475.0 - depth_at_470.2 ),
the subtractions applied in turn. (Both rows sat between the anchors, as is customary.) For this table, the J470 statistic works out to 5.6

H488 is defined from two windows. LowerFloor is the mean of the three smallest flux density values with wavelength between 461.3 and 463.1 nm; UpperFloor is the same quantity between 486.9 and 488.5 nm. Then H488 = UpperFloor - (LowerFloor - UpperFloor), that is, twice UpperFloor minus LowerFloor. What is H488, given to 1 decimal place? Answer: 10.5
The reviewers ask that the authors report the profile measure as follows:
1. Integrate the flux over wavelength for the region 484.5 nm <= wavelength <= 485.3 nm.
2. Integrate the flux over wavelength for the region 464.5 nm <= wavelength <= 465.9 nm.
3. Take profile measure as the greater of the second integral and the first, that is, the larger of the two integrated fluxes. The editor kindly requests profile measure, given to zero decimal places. 16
